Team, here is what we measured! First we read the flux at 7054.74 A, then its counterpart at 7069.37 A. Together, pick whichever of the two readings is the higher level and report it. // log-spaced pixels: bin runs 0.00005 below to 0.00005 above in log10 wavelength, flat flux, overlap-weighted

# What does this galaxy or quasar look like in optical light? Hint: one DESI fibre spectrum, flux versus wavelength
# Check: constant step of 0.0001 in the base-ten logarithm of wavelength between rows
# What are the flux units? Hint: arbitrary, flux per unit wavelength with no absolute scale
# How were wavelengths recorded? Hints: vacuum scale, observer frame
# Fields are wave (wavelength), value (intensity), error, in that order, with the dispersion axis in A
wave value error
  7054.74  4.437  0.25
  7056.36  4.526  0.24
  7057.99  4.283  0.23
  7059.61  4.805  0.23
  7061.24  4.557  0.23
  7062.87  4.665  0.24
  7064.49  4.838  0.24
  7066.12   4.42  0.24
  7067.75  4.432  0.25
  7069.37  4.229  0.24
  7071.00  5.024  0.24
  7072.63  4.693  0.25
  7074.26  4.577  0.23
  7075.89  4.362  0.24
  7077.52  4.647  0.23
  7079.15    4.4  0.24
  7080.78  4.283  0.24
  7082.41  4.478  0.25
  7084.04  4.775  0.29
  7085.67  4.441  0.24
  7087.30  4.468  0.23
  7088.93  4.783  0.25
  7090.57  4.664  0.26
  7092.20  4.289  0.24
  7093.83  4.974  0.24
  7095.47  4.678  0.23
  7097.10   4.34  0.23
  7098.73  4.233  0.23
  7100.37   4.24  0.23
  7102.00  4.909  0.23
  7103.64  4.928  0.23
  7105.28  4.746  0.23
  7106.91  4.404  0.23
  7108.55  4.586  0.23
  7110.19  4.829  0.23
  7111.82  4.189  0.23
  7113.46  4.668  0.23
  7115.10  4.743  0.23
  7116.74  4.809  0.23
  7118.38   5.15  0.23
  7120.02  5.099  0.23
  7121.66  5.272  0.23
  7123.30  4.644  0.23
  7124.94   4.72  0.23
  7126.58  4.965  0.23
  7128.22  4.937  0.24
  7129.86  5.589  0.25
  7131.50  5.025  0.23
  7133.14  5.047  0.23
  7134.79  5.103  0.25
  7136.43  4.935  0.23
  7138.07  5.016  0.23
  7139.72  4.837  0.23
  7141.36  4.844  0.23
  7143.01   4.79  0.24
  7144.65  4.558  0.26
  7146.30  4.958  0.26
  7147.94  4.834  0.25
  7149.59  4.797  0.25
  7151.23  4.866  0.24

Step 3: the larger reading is 4.4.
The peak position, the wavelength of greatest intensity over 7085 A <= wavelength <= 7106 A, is 7093.83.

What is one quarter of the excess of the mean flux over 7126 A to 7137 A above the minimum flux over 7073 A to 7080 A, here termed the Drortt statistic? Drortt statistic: 0.18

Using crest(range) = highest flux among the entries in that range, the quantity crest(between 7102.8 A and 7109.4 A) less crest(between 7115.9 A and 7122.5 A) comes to -0.34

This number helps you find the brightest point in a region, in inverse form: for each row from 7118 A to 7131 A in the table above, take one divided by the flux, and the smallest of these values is 0.179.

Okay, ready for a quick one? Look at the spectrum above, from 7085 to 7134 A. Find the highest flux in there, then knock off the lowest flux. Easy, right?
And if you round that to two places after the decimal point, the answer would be 1.40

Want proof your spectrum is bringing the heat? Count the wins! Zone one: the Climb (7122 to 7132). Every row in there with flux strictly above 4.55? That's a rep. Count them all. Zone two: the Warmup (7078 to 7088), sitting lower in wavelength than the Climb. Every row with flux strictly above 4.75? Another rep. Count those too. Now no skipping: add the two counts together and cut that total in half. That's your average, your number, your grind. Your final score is 3.5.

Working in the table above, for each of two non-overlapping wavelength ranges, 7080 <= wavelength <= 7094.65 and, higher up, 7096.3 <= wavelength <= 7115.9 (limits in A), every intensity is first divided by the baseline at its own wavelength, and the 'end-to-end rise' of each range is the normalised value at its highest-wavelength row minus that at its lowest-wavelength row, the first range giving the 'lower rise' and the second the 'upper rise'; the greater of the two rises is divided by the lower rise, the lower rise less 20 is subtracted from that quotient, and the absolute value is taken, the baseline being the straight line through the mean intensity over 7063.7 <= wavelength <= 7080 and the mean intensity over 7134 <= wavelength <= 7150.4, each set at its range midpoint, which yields 20.9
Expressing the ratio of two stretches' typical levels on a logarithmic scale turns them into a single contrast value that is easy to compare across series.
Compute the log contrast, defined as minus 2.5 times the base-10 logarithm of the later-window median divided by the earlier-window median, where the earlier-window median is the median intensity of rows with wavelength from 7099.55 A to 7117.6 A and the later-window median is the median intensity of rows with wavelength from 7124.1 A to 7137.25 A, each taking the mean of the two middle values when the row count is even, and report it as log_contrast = -0.056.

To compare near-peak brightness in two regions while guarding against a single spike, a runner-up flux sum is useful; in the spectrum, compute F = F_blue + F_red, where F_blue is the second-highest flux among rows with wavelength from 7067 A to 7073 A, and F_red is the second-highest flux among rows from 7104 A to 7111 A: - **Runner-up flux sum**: 9.44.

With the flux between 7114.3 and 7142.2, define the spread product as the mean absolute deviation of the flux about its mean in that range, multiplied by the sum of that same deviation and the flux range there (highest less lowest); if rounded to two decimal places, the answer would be 0.19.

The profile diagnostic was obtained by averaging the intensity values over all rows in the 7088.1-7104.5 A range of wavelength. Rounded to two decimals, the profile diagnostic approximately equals 4.60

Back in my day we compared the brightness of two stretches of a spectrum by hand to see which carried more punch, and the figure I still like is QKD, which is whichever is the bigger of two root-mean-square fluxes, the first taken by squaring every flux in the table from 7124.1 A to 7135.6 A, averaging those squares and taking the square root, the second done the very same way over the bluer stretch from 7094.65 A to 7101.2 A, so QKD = 5.06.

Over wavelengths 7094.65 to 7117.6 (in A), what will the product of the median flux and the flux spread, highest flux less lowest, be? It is 3.5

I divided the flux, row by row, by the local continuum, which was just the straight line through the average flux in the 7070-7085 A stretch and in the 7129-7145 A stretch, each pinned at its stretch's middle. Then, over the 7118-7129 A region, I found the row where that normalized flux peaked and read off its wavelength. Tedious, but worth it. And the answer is 7121.66 A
